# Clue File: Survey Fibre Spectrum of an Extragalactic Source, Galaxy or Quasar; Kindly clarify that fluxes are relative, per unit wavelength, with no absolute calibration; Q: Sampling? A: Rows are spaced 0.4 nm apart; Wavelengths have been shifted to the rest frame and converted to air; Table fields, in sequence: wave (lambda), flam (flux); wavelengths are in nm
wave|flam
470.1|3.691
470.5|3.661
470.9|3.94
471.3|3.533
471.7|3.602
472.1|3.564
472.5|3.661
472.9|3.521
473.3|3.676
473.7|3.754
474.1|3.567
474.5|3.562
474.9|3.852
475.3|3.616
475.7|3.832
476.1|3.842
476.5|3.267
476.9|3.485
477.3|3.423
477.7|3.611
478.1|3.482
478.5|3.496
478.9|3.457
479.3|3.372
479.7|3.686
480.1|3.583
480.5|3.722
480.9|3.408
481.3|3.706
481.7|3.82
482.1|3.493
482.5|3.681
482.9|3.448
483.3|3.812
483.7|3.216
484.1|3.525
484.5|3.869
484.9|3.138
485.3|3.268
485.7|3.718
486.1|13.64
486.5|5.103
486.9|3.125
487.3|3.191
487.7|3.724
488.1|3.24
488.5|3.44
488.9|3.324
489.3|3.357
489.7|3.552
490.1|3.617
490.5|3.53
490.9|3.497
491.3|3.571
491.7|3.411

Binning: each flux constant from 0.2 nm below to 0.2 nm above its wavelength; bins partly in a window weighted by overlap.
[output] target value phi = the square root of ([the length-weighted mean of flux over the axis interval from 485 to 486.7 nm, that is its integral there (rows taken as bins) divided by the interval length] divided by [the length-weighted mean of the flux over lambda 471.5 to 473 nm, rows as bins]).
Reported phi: 1.32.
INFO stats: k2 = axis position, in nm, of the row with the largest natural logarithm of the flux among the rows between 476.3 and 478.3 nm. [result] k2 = 477.7 nm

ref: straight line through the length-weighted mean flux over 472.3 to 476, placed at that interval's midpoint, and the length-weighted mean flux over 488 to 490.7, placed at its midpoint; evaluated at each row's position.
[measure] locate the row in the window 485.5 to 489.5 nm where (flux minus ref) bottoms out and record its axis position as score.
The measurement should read 486.9 nm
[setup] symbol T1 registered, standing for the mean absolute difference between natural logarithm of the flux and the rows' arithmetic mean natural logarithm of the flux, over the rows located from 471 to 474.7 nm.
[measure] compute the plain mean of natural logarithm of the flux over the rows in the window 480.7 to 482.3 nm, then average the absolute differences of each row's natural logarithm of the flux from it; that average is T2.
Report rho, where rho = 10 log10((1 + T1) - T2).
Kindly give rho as -0.12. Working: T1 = 0.017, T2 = 0.043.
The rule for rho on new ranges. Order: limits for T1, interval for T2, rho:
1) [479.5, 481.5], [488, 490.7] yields -0.02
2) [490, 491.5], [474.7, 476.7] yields -0.19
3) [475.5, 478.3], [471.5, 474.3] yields 0.13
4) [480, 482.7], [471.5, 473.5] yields 0.08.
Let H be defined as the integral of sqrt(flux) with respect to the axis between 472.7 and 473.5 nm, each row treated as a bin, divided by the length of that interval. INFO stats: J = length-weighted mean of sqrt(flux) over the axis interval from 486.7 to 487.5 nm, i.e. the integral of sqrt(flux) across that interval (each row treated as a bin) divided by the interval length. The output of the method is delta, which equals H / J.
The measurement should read 1.07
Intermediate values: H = 1.90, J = 1.78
